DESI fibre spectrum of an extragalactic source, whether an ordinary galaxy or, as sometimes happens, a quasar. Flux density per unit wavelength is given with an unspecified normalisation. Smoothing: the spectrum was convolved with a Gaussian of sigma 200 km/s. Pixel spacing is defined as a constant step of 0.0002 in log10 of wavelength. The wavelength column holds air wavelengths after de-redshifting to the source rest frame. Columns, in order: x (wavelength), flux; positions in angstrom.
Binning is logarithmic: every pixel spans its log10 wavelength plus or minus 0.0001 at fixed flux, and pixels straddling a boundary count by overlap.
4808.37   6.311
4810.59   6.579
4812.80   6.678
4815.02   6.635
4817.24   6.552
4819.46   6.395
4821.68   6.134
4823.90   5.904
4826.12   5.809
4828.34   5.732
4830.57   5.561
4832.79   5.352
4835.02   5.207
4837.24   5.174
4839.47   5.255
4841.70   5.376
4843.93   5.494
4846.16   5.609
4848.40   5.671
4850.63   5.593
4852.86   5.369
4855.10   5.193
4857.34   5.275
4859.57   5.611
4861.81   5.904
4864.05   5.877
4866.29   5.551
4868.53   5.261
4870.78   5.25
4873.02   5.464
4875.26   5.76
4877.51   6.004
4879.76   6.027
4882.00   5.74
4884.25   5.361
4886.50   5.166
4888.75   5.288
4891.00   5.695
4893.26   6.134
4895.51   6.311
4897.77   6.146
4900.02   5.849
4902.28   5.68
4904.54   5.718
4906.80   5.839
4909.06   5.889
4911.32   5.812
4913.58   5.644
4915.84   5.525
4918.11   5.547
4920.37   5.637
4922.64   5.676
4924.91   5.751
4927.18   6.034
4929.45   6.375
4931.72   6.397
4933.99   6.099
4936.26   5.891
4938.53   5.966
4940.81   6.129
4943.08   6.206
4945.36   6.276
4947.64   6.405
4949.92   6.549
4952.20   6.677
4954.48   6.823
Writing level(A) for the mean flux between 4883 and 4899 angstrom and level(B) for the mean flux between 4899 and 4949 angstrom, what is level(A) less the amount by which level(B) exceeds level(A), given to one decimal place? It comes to 5.5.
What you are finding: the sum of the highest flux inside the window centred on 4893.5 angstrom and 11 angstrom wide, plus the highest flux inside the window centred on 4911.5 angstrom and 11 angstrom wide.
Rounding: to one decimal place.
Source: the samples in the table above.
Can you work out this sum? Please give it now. 12.2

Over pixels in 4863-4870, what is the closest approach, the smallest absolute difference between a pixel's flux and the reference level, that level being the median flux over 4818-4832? 0.0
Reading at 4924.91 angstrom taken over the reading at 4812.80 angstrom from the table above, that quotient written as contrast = 0.86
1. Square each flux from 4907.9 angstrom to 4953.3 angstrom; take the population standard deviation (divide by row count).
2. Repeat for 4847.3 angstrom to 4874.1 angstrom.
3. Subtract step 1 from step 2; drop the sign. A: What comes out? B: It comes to 1.5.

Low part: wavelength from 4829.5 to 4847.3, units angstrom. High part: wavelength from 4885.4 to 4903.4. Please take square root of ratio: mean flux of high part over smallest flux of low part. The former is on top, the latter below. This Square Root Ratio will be 1.057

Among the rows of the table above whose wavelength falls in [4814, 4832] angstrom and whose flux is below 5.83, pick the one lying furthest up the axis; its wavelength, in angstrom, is 4830.57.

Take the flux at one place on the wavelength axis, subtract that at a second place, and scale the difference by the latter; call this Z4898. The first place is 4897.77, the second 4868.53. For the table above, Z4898 0.2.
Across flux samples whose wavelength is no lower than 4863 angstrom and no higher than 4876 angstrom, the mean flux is 5.5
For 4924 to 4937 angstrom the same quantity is 6.1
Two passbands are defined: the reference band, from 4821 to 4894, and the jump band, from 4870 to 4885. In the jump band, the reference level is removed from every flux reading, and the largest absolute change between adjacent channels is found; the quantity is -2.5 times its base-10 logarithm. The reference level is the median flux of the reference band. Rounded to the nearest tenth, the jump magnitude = 1.1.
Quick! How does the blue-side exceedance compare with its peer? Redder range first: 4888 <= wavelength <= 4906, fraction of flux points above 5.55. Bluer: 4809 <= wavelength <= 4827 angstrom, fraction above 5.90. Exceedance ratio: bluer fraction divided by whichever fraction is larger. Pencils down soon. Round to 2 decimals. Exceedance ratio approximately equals 1.00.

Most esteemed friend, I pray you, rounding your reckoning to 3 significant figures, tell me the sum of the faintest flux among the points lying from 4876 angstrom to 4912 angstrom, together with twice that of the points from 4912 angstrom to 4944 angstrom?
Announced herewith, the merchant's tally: 16.2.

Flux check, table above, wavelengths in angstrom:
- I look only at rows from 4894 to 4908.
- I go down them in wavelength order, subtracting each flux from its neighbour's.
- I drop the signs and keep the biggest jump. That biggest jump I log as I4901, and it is 0.30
